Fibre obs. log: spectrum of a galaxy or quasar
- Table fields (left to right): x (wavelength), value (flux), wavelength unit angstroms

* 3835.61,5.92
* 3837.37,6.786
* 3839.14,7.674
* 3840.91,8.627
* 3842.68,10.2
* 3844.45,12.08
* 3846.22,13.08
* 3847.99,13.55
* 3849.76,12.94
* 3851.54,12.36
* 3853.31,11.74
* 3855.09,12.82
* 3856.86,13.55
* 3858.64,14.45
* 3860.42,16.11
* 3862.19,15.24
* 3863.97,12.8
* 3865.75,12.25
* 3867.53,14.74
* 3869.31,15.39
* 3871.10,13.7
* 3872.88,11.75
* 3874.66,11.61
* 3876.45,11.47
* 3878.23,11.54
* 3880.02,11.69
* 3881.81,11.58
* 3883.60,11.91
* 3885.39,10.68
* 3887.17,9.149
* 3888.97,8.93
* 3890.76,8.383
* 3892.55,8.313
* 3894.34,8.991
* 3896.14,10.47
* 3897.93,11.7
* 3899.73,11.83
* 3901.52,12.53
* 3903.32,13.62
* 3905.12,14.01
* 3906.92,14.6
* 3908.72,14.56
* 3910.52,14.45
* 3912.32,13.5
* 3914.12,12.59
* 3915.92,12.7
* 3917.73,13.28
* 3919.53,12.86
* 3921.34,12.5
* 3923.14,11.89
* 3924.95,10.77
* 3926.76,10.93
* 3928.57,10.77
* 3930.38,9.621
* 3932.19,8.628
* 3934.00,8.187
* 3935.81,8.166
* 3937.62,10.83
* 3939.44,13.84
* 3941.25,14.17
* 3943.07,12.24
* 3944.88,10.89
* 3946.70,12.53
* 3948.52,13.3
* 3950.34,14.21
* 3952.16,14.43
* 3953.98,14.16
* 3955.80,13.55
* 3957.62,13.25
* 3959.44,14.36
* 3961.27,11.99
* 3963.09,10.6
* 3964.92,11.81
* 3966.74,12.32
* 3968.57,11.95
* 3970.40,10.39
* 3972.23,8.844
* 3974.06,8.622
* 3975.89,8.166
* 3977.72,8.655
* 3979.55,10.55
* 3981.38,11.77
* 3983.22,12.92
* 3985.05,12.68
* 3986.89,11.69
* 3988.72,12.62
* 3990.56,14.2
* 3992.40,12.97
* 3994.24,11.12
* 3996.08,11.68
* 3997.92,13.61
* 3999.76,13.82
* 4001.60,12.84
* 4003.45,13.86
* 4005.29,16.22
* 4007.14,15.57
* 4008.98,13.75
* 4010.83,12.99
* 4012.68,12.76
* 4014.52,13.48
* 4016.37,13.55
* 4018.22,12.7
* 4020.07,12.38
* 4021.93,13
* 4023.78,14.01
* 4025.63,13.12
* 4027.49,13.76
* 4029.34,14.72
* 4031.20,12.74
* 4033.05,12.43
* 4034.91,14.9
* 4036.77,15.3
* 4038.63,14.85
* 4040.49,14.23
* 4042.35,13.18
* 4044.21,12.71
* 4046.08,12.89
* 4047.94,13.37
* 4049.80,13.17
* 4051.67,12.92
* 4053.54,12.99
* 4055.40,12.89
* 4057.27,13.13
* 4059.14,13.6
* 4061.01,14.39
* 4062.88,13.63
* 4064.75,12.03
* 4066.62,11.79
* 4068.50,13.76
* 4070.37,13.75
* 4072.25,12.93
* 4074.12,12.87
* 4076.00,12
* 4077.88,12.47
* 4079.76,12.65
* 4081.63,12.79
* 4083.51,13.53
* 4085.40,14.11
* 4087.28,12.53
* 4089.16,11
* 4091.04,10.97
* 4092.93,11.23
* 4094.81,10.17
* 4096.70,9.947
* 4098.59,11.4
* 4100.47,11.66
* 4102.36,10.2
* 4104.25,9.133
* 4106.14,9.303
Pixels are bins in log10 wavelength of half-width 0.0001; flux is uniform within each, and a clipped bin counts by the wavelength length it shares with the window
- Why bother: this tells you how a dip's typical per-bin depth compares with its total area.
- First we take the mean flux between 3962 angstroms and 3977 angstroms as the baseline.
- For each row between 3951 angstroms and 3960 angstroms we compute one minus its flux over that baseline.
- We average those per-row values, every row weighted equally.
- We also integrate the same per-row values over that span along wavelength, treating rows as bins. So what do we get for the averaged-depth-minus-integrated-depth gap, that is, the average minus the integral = 2.8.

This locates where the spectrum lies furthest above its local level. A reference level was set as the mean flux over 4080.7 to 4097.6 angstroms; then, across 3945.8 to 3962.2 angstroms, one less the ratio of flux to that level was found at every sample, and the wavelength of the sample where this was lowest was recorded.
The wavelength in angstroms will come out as 3952.16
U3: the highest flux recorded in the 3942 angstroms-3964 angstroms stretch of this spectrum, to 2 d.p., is 14.43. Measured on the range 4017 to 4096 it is 15.30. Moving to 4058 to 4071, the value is 14.39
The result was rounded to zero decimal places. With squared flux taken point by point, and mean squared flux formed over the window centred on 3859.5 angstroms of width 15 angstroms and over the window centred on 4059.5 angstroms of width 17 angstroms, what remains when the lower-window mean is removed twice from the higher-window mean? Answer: -204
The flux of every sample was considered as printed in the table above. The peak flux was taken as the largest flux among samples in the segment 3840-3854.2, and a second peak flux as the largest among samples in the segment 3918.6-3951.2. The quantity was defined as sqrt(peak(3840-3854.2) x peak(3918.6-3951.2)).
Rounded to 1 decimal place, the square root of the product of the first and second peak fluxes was 13.9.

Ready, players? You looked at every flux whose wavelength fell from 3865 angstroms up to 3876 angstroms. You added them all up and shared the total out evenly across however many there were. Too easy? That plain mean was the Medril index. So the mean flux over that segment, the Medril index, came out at 13.2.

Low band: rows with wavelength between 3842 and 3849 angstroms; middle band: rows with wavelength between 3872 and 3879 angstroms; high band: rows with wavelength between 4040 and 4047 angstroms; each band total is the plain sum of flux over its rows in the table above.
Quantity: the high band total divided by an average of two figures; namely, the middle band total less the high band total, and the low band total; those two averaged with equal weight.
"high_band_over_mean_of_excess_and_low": 2.5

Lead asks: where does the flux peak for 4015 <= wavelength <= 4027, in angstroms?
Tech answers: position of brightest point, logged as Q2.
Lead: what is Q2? 4023.78 angstroms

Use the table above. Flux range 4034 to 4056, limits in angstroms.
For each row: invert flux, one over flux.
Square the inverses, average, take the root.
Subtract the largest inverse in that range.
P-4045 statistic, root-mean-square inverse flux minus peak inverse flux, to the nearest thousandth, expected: -0.005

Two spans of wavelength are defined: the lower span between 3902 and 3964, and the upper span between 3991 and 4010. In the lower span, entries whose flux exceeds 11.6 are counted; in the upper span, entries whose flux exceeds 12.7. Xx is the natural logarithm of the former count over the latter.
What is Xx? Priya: 1.1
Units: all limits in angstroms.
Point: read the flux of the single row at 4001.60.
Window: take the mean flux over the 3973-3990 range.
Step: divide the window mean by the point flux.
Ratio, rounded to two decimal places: 0.85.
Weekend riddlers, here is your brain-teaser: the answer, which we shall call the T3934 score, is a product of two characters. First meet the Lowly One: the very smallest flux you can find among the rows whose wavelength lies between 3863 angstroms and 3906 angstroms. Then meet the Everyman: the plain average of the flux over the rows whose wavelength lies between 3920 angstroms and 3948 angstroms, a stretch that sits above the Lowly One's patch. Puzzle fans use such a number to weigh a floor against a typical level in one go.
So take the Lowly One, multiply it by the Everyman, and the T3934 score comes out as 92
